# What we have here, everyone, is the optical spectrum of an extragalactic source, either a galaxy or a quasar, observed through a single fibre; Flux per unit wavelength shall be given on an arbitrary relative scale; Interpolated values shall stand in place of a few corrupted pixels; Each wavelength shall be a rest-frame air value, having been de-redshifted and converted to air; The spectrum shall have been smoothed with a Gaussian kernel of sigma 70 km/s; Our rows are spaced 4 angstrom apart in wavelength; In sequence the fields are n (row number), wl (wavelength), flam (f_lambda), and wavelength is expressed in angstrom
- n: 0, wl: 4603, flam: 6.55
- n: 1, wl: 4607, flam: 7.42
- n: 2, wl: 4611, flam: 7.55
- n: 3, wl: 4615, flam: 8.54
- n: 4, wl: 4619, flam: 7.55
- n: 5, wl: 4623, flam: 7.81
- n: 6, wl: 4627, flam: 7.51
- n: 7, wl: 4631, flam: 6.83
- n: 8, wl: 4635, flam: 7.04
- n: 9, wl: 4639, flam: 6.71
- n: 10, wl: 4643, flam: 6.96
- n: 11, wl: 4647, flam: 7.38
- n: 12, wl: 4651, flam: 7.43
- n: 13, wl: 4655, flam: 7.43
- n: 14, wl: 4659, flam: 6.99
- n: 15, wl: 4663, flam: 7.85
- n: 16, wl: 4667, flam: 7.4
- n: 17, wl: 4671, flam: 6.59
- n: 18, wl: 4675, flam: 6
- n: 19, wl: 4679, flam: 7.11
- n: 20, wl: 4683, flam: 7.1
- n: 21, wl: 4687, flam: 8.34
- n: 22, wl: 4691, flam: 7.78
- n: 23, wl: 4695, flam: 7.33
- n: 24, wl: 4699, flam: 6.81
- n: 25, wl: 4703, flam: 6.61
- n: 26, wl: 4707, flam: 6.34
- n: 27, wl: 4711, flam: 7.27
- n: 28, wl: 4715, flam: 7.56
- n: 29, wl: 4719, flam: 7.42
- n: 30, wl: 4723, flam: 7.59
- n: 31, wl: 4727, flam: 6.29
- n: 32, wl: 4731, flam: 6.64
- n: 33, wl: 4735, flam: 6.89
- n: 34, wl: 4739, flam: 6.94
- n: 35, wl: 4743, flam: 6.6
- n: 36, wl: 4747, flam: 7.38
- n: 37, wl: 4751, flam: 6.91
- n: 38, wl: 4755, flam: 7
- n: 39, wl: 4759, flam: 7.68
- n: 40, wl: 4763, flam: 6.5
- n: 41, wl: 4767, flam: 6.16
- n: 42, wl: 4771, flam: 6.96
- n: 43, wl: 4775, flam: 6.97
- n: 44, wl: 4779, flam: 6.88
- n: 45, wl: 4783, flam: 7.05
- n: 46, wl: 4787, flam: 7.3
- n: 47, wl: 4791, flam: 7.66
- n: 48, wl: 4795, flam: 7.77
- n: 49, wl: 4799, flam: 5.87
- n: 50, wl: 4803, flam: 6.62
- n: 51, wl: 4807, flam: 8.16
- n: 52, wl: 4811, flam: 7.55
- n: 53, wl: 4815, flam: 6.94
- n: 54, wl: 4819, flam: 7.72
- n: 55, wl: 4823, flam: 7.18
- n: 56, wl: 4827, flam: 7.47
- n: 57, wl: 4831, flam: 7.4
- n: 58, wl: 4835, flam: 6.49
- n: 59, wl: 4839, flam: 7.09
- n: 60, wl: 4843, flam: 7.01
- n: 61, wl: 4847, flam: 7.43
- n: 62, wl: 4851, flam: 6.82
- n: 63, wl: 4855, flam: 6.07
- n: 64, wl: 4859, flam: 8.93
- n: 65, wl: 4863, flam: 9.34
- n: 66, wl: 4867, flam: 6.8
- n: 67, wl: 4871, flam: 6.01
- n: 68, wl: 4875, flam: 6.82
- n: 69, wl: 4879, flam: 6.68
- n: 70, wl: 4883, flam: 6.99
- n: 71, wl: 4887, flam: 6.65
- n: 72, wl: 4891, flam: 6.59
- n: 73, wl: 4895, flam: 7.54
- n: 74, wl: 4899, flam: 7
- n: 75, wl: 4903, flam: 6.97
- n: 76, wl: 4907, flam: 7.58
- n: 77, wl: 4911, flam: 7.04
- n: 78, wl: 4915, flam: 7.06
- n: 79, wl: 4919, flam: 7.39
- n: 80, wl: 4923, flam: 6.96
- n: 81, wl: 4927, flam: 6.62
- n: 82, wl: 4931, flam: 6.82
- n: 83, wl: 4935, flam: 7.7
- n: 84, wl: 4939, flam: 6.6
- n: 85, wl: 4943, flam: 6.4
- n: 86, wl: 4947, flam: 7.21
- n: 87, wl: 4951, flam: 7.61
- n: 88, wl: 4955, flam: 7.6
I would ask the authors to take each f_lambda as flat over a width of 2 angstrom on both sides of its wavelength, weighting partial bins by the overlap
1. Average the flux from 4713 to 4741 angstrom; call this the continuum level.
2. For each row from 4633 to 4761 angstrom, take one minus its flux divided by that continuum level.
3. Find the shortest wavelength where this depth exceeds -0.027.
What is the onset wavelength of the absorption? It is 4635 angstrom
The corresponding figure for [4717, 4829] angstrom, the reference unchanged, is 4727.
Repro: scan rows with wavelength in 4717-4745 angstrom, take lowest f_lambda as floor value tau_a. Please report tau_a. 6.29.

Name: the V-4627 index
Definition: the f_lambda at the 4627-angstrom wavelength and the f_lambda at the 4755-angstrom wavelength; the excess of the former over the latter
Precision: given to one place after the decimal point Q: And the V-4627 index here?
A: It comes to 0.5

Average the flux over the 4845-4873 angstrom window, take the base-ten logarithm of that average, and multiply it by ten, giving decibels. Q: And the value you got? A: 8.66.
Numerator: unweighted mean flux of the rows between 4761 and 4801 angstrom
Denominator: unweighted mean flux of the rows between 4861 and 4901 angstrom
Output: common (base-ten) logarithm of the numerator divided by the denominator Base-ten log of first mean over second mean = -0.008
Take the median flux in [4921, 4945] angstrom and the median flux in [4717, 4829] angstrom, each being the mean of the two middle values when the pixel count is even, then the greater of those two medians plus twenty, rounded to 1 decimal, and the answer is 27.0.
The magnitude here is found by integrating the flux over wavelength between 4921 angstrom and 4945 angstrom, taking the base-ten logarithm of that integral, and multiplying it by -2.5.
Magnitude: -5.54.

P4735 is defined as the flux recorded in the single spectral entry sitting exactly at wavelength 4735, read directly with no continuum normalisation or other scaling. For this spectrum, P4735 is 6.89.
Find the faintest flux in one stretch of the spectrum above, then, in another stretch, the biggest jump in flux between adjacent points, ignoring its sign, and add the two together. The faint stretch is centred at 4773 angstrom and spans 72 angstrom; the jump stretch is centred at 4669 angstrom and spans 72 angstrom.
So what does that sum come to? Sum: 7.11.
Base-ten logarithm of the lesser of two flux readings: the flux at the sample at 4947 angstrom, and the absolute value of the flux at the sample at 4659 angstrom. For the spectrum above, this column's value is 0.844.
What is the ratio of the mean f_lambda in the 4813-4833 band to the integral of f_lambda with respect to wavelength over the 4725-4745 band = 0.055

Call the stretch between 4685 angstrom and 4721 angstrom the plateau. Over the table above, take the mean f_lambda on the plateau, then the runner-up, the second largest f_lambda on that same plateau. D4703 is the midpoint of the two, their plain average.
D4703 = 7.5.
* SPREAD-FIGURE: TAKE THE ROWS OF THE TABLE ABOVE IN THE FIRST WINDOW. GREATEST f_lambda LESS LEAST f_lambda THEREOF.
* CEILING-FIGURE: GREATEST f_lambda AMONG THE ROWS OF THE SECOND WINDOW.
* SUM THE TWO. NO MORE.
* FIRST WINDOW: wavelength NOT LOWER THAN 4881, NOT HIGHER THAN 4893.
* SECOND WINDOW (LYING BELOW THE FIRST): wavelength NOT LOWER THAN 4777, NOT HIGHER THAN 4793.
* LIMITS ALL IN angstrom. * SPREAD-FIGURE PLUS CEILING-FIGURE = 8.1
